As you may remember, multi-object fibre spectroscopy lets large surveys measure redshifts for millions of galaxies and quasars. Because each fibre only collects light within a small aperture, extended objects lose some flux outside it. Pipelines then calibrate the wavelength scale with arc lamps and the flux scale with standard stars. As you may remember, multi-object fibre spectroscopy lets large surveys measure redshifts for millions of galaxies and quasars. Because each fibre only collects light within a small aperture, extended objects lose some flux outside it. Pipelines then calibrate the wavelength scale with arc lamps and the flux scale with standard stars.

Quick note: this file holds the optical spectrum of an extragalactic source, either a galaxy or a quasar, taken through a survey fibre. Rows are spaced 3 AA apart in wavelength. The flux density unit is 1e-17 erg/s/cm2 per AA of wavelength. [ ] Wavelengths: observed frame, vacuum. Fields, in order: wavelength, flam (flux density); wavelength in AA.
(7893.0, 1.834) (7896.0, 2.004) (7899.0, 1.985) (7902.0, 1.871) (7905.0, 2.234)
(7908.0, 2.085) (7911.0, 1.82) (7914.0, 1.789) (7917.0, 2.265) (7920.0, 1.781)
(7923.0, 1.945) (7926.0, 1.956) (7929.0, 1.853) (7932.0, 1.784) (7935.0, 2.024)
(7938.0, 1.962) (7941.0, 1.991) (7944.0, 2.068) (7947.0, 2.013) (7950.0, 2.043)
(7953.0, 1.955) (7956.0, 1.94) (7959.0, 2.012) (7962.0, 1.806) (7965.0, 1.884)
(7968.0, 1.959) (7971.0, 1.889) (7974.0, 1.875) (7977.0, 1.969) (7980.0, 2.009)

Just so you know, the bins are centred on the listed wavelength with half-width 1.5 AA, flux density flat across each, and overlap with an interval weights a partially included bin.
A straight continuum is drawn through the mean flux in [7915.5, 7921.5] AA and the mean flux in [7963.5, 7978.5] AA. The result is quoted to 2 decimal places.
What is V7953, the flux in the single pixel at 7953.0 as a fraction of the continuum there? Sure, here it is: 1.00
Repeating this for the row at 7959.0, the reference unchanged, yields 1.04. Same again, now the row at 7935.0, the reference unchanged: 1.02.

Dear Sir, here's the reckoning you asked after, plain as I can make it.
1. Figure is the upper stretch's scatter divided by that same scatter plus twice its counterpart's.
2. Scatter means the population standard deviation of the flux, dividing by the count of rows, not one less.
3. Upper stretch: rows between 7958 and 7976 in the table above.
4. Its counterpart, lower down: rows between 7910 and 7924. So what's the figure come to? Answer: 0.15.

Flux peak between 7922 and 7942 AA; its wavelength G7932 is 7935.0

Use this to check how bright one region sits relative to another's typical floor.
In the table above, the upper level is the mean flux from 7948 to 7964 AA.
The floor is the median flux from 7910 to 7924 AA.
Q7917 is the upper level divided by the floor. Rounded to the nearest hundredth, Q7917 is 1.07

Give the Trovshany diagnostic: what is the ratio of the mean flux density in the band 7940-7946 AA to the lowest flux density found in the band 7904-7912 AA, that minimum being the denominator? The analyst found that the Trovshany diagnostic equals 1.12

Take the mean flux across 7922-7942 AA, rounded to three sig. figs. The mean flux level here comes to 1.93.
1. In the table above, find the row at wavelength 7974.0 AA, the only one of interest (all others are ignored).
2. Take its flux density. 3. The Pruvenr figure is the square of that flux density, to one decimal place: 3.5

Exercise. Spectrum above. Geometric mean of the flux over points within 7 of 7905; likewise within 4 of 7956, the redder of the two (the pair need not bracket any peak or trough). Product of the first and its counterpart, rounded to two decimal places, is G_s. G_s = 3.92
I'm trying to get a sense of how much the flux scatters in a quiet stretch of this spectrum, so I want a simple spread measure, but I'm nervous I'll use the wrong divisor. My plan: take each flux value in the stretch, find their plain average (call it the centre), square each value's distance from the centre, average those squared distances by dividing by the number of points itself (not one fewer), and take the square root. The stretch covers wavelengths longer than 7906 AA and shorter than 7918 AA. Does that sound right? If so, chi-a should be 0.196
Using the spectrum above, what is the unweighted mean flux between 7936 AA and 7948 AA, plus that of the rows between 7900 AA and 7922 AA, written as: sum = 3.99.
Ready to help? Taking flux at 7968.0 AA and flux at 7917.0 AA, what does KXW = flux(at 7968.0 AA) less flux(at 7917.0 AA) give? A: -0.31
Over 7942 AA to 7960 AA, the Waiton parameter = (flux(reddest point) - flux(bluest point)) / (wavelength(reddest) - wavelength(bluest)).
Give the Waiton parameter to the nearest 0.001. -0.004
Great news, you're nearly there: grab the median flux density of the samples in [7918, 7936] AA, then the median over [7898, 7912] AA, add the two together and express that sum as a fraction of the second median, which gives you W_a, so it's 1.96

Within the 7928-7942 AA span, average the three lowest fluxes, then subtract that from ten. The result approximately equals 8.134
